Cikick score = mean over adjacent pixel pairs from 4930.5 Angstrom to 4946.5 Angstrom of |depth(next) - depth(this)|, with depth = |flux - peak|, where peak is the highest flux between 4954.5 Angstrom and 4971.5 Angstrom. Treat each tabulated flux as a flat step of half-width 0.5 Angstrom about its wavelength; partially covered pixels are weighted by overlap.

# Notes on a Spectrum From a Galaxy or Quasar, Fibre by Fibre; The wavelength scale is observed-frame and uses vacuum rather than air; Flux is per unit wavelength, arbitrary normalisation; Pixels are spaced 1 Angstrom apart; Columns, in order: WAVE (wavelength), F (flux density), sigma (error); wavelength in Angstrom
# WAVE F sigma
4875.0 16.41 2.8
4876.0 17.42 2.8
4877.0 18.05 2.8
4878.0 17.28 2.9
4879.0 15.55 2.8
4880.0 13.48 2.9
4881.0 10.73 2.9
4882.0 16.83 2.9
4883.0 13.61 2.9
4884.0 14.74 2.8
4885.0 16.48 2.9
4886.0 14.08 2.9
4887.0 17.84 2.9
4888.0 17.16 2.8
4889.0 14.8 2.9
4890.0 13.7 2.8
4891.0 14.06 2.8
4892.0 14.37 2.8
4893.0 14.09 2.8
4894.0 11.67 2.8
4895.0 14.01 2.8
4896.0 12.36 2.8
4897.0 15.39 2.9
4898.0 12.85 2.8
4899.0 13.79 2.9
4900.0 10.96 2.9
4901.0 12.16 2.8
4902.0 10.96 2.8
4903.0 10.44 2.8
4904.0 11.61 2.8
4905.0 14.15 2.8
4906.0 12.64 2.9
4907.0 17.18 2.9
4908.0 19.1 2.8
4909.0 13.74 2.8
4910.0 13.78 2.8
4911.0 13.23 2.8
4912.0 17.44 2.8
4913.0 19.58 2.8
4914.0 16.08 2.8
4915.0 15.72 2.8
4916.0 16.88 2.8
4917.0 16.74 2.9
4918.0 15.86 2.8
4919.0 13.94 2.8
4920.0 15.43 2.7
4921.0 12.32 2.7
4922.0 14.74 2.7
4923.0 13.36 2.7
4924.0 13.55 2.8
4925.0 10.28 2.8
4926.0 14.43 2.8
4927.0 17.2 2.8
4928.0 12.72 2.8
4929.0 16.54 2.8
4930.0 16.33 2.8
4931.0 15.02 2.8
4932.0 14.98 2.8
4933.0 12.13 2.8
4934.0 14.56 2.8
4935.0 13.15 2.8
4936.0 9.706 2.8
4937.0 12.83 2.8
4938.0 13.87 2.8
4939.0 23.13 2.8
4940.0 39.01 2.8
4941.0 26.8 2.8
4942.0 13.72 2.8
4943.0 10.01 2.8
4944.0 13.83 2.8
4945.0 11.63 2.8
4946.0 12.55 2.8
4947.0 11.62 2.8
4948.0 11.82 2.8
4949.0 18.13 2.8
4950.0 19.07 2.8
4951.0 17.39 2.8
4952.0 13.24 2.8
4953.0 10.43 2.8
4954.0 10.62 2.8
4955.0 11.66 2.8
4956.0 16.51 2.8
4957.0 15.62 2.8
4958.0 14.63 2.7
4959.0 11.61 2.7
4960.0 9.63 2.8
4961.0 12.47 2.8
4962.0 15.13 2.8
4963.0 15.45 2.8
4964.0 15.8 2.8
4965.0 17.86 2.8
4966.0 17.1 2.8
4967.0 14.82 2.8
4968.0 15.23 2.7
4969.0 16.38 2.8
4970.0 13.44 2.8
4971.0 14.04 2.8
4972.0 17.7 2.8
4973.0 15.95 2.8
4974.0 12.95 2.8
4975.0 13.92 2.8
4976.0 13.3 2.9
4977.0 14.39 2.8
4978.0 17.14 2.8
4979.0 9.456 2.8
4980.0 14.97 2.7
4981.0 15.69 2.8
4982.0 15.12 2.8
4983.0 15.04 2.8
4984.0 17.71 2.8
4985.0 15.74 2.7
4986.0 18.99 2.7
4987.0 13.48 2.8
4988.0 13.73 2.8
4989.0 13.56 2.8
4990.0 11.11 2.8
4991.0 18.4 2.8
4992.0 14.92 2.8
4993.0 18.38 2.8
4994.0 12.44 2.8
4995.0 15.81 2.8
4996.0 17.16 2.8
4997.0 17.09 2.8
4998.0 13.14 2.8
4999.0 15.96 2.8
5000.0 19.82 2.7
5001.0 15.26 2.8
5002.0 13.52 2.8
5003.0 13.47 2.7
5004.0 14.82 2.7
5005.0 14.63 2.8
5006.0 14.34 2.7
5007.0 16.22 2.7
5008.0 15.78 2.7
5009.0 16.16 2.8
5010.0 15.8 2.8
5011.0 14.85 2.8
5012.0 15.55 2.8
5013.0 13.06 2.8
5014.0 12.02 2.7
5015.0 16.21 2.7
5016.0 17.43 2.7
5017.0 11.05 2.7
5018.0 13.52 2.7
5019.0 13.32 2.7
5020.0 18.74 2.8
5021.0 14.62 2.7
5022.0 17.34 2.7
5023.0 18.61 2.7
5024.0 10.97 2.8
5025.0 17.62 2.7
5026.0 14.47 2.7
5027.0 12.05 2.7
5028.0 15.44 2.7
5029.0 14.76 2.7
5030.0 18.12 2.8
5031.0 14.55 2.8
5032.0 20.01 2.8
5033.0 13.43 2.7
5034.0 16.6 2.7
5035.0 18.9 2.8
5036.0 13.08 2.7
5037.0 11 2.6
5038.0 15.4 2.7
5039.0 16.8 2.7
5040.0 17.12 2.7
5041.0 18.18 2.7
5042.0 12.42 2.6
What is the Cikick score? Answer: 3.9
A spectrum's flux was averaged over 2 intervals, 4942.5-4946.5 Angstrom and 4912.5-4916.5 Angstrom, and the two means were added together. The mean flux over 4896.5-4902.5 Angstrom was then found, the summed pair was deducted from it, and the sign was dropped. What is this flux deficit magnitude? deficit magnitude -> 16.4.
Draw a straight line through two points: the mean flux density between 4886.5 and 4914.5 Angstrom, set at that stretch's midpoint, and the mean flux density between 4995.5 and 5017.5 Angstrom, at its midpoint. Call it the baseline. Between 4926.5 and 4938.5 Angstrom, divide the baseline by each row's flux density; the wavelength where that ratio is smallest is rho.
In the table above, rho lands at 4927.0 Angstrom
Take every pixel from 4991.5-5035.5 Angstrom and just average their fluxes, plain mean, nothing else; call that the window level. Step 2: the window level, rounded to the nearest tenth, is 15.4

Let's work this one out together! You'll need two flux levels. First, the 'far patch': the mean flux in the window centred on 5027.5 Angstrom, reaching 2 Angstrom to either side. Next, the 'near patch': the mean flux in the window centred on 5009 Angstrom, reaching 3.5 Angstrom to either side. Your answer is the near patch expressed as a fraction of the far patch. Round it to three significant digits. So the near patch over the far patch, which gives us 1.10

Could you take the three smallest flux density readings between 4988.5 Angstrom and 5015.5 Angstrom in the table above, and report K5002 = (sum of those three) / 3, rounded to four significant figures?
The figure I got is 11.86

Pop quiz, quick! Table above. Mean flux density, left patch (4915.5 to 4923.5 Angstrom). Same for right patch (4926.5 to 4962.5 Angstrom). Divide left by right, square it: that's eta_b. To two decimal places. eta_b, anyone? 0.99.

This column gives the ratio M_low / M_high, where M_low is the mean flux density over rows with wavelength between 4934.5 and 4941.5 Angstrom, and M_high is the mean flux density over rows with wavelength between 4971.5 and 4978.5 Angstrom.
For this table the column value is 1.31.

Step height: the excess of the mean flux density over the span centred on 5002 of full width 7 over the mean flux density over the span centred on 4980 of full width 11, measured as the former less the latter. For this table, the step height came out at 0.6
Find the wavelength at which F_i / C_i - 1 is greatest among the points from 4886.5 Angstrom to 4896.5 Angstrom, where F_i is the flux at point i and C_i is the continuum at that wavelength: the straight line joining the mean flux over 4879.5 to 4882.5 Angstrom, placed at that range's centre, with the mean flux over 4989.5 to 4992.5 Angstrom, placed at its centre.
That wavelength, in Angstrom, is 4887.0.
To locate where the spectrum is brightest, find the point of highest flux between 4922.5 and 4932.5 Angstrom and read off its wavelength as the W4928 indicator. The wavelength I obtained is 4927.0 Angstrom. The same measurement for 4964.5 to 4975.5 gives 4965.0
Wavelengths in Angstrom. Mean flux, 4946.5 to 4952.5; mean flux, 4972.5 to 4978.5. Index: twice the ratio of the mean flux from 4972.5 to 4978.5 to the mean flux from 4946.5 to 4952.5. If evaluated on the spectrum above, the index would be 1.92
